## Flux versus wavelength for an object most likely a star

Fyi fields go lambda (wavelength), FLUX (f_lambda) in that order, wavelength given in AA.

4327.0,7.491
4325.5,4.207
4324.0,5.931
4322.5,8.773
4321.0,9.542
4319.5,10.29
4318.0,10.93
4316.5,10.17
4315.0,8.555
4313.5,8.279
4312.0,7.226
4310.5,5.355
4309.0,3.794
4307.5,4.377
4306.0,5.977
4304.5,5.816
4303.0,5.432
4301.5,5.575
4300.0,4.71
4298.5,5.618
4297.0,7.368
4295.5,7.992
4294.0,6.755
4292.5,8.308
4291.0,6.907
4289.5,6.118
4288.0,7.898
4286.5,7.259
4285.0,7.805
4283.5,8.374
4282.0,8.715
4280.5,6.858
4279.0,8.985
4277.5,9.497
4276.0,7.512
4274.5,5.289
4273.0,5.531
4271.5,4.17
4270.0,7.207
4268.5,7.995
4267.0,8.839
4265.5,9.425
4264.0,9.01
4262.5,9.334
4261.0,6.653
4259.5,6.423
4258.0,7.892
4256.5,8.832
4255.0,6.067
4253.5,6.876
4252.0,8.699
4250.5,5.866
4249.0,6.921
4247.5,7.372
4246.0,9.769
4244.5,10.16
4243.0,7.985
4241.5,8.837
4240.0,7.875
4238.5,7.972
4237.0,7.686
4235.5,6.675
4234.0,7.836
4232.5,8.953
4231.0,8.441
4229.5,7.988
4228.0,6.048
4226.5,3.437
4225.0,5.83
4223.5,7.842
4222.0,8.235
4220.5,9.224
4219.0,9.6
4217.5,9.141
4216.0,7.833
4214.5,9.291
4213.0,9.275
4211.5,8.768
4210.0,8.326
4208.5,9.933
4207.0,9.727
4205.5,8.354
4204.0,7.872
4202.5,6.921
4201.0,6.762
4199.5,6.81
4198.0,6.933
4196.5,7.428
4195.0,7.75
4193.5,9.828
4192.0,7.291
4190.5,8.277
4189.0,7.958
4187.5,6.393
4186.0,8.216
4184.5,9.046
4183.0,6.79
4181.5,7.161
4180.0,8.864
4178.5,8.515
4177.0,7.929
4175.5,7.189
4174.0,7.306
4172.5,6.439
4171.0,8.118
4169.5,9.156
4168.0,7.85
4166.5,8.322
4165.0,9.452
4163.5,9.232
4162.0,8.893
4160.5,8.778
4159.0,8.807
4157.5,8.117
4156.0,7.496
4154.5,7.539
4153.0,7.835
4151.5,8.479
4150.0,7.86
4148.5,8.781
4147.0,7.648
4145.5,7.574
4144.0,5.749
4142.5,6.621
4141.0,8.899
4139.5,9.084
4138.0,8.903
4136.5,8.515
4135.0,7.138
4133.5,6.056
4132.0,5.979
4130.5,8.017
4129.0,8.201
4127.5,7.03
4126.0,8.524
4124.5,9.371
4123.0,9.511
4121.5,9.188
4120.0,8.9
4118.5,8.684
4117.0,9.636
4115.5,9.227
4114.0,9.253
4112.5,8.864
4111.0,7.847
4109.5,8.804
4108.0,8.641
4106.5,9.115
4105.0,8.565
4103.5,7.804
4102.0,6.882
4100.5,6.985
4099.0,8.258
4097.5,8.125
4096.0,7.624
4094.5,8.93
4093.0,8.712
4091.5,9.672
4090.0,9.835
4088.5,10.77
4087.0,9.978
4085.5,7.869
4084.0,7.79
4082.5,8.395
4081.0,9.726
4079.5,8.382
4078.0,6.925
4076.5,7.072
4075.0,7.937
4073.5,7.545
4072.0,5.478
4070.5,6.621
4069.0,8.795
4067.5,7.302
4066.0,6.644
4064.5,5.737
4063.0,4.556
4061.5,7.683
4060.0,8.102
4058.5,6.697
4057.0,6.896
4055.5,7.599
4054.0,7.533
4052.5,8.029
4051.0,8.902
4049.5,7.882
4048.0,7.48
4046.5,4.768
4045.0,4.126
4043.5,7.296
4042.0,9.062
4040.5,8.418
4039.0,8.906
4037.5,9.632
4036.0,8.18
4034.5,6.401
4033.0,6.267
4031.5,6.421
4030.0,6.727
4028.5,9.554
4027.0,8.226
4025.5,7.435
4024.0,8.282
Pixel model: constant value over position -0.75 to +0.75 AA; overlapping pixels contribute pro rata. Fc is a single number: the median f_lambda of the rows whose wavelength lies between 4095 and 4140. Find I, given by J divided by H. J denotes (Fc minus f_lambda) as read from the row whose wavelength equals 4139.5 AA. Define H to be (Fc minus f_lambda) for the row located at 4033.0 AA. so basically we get -0.2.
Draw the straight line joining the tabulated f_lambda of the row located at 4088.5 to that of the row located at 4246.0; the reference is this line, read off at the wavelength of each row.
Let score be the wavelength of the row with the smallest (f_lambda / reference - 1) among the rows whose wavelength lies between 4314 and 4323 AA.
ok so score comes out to 4315.0 AA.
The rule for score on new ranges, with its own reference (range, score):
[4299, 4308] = 4307.5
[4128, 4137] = 4132.0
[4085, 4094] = 4085.5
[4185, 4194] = 4187.5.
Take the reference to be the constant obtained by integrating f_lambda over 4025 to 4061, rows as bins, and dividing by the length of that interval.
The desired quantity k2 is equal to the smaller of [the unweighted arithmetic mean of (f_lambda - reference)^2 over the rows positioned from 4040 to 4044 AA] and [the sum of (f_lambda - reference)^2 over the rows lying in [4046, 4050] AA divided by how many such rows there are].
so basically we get 1.1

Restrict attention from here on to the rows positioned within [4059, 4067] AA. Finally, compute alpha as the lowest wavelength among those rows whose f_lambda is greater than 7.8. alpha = 4060.0 AA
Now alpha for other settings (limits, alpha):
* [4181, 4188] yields 4184.5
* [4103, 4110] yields 4103.5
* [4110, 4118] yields 4111.0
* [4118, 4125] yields 4118.5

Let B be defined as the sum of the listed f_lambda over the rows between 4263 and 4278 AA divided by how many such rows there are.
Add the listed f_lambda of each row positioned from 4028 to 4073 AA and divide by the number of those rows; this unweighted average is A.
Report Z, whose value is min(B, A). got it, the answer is 7.26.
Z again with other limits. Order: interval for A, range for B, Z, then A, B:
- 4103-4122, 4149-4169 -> 8.36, 8.81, 8.36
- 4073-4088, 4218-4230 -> 7.28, 8.16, 7.28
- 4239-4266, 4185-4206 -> 7.63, 8.00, 7.63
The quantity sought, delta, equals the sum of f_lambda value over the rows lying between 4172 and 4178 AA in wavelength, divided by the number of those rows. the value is 7.2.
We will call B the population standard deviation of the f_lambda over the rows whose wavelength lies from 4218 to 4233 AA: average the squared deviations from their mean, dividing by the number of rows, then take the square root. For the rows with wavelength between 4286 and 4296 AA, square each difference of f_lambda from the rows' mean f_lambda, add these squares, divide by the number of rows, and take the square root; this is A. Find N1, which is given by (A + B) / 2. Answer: 1.27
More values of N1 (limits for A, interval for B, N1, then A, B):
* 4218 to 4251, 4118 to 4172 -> 1.24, 1.50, 1.0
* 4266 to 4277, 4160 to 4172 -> 1.05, 1.55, 0.5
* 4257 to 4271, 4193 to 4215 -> 1.10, 1.08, 1.1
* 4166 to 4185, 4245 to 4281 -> 1.17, 0.84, 1.5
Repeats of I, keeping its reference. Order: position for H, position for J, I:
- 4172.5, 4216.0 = 0.3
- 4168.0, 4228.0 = 3.6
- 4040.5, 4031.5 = 16.8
